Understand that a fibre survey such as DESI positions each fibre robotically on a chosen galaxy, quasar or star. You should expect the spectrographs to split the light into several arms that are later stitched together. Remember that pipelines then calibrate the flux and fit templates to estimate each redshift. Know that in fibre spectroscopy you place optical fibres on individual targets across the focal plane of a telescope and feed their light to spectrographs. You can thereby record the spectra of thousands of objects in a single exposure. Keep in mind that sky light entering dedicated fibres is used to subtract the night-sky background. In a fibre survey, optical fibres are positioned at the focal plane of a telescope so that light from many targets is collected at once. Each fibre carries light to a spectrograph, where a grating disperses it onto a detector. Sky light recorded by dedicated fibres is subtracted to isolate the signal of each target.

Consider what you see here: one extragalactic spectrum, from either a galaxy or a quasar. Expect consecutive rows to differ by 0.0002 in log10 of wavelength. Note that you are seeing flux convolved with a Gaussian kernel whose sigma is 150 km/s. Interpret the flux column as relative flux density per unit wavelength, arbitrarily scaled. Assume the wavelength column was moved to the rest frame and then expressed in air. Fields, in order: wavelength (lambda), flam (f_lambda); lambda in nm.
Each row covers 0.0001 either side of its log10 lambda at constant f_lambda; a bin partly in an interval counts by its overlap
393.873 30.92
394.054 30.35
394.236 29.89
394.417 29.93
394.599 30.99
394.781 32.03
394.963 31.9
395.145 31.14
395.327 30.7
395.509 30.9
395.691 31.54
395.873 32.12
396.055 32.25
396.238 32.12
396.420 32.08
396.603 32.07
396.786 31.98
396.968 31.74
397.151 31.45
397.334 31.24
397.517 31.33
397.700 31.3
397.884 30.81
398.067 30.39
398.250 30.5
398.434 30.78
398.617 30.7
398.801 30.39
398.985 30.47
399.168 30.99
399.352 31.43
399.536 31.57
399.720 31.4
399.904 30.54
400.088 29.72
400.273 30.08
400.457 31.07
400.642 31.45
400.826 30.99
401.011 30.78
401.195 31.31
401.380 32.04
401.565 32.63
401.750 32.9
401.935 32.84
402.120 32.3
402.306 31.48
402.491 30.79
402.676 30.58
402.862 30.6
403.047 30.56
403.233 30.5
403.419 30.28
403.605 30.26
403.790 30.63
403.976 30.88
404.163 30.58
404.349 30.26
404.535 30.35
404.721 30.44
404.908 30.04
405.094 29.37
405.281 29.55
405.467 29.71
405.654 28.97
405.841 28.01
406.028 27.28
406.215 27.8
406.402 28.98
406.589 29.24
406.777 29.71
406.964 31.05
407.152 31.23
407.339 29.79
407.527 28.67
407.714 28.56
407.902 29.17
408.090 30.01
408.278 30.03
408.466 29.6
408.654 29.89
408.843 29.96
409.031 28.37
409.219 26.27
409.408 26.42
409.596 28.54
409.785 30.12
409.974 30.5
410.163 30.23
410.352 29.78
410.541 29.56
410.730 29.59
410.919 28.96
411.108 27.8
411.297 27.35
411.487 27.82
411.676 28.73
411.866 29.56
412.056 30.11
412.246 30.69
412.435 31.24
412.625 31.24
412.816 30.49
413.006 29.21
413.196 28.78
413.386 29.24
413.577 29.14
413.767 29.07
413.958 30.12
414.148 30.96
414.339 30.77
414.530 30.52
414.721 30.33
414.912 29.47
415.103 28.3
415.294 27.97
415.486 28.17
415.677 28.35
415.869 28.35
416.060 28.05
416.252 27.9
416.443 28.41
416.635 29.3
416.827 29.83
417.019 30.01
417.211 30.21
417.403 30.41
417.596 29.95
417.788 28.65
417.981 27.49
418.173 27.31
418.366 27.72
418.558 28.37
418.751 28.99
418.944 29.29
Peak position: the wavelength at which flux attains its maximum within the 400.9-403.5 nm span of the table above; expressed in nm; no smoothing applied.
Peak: 401.750 nm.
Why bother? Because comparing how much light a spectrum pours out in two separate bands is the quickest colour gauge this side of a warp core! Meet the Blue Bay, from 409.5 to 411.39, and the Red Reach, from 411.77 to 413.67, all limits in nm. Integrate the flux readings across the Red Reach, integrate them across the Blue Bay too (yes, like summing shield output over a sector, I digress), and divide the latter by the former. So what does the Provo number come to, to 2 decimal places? 0.97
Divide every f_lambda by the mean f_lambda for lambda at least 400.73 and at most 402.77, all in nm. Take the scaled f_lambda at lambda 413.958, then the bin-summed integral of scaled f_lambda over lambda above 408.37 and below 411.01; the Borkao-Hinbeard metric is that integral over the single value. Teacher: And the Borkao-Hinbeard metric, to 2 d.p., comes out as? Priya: 2.55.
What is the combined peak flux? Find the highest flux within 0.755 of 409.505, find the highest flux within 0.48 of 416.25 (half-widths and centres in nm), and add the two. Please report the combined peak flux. 59.8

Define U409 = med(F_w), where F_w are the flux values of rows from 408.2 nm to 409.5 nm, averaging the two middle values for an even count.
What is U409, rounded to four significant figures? 29.60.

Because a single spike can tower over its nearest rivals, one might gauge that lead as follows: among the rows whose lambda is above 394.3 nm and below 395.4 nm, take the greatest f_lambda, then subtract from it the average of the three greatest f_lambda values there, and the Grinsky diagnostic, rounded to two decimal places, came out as 0.34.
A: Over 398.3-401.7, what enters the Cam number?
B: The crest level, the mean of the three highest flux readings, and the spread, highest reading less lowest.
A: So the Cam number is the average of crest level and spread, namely 17.5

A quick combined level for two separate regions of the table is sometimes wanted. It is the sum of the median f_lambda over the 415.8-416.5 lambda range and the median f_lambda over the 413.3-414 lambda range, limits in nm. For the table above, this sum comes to 57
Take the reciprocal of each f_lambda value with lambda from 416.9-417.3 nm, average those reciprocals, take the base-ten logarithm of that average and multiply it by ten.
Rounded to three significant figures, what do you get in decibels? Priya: -14.8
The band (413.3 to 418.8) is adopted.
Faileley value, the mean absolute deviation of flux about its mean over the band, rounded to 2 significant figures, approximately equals 0.90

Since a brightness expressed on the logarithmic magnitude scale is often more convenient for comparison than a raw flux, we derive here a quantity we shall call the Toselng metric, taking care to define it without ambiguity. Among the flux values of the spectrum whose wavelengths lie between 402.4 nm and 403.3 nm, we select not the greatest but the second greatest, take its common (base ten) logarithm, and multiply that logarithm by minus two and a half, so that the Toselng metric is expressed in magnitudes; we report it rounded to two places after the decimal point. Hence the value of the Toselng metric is -3.71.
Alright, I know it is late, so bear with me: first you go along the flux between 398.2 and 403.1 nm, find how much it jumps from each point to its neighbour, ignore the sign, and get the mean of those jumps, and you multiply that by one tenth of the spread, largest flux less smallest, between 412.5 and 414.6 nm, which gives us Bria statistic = 0.100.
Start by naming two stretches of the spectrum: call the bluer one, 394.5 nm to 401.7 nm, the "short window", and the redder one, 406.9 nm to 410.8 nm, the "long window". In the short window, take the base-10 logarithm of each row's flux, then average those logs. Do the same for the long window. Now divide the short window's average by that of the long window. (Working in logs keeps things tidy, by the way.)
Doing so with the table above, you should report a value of 1.02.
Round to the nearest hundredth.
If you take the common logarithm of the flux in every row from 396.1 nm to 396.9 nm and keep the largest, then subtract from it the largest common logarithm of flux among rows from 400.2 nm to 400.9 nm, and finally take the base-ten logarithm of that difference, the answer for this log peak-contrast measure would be -2.04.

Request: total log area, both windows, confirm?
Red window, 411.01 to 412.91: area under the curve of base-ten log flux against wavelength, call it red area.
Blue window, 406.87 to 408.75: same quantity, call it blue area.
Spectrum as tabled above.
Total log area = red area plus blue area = 5.56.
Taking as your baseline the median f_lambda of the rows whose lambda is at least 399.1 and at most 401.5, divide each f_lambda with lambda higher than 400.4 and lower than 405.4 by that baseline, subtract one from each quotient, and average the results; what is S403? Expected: 0.00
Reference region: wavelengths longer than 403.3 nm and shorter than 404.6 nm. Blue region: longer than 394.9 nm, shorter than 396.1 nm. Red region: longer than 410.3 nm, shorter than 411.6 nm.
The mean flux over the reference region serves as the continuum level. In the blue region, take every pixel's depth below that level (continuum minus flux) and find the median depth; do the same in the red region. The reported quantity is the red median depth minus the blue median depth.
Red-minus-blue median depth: 2.6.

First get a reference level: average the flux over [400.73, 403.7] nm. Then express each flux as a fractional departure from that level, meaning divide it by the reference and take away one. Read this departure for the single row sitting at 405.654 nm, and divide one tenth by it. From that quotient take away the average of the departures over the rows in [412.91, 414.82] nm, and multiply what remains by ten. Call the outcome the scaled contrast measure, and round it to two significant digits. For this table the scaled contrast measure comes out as -13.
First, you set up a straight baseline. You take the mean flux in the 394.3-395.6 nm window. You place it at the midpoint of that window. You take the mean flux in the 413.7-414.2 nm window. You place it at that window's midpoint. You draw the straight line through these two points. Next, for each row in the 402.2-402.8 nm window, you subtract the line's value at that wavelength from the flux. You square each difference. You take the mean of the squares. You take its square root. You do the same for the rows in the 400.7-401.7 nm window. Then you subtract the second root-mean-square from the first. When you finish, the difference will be -0.60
